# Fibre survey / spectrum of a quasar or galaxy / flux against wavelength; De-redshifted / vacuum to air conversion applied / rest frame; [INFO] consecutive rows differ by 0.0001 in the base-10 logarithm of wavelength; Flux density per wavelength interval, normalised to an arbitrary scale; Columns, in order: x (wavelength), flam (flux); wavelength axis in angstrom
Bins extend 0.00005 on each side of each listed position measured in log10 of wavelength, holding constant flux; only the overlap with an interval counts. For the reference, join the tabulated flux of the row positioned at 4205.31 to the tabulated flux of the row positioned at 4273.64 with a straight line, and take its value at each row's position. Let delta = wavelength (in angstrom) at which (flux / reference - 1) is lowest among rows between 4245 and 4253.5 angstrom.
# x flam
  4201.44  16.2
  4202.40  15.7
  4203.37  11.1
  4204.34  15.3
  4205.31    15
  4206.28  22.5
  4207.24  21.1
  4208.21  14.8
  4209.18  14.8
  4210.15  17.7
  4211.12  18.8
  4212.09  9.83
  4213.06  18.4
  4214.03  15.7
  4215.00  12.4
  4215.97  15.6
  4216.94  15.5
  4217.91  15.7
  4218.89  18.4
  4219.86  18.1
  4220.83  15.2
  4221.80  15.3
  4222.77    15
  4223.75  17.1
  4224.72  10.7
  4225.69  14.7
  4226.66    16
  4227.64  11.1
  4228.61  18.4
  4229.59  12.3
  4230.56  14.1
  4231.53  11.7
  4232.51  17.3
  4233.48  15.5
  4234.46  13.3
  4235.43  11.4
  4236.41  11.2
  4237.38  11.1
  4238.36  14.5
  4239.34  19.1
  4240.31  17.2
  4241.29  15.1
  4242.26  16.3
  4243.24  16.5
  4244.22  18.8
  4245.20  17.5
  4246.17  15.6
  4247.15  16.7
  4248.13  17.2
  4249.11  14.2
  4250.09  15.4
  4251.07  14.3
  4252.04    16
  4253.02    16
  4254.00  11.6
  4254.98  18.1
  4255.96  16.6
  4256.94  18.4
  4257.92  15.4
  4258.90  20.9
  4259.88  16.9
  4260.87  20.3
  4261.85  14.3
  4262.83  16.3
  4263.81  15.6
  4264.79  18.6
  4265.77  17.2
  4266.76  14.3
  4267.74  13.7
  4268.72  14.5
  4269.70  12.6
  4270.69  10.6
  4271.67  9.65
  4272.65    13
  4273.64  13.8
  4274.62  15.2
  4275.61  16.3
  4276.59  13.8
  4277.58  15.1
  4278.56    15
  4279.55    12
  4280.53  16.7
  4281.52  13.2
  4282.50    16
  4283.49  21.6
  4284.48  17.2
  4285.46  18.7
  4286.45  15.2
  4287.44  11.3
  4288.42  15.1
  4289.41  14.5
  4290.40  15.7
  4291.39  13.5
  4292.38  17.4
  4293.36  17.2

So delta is 4249.11 angstrom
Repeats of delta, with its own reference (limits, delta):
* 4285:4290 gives 4287.44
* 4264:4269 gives 4267.74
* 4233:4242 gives 4237.38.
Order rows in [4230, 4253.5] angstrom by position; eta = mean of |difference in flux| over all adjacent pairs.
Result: 1.8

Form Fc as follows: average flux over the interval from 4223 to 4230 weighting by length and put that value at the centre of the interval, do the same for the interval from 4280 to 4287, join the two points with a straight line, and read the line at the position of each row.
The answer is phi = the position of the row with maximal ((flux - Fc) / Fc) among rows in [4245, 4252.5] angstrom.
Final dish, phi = 4245.20 angstrom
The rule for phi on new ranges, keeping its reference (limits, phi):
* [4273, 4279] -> 4275.61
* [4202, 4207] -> 4206.28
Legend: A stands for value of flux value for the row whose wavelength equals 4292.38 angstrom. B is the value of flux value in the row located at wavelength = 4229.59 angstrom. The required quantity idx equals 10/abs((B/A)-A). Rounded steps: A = 17.4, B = 12.3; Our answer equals 0.60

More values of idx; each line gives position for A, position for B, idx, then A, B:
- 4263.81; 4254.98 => 0.69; 15.6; 18.1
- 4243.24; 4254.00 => 0.63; 16.5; 11.6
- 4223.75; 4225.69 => 0.62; 17.1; 14.7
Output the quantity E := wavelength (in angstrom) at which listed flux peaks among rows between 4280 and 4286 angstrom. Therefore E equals 4283.49 angstrom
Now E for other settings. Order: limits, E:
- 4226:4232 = 4228.61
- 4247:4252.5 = 4248.13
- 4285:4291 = 4285.46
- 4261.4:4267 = 4264.79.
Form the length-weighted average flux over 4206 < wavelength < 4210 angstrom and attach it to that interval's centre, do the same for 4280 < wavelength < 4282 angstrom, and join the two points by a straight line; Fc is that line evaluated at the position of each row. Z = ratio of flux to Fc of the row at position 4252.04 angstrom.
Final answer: 0.99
